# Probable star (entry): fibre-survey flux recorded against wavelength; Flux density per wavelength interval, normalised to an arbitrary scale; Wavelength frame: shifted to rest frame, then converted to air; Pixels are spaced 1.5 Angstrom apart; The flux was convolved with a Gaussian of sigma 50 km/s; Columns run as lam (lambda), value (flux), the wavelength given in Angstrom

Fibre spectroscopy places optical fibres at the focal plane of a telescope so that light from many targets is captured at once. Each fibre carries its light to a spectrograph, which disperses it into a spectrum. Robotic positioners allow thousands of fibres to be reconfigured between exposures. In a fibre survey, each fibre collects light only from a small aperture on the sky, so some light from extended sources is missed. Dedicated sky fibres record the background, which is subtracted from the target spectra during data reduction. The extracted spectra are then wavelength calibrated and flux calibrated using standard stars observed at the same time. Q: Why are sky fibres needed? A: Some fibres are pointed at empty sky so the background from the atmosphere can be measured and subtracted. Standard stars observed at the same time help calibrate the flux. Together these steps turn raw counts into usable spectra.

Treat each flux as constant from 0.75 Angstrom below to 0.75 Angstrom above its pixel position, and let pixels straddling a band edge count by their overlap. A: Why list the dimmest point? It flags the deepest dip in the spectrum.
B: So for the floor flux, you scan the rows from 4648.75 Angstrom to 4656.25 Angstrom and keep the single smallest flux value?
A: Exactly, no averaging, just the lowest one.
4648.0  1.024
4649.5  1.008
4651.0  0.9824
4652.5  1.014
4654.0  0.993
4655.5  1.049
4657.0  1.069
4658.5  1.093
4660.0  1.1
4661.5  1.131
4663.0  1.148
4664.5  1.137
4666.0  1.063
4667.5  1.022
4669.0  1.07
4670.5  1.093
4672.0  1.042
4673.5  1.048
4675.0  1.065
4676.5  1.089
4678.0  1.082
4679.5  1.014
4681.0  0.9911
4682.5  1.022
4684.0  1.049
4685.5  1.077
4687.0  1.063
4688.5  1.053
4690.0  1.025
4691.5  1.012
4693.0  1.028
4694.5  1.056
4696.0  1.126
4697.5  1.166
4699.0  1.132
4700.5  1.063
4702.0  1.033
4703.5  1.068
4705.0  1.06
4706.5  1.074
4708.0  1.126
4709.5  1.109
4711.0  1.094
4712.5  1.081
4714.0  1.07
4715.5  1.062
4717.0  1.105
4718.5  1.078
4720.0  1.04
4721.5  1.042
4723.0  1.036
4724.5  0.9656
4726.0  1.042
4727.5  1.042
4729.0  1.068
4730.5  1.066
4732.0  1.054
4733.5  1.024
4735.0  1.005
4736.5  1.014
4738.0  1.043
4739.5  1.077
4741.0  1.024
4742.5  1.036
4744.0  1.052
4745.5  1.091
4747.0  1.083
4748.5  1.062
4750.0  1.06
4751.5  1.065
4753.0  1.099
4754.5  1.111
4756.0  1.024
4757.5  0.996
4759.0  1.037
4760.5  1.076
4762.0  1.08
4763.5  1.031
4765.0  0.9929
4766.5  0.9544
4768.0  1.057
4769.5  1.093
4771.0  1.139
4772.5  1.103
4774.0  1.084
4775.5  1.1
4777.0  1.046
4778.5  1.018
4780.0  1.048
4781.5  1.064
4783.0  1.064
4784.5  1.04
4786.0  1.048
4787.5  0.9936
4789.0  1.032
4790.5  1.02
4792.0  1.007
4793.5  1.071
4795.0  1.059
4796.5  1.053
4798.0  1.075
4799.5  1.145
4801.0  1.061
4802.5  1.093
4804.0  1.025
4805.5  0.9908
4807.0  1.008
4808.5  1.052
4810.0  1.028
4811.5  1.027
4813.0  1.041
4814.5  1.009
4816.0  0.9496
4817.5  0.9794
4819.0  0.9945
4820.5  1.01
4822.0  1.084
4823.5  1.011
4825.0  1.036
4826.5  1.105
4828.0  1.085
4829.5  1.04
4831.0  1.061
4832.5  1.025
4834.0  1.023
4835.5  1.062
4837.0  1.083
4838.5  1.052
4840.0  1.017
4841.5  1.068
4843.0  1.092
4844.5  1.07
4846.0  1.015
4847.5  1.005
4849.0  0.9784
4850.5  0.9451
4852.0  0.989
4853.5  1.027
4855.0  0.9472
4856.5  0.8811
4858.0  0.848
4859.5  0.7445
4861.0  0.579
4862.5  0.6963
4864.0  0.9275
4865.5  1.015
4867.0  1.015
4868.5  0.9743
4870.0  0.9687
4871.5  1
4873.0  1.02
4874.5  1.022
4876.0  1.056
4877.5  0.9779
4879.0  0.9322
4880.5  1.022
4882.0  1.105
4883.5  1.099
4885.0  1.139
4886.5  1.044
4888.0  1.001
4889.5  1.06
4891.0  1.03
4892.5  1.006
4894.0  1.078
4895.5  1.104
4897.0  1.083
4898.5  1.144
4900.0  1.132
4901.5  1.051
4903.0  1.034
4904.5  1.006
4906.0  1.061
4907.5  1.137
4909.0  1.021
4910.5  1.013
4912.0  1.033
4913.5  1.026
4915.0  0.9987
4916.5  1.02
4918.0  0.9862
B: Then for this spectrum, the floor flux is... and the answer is 0.9824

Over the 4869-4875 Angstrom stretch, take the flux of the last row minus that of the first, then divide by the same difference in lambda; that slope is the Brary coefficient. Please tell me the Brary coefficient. 0.012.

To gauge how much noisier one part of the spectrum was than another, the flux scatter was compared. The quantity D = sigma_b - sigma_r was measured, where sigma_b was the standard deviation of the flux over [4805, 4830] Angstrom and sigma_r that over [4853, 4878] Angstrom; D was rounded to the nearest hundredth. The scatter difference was -0.09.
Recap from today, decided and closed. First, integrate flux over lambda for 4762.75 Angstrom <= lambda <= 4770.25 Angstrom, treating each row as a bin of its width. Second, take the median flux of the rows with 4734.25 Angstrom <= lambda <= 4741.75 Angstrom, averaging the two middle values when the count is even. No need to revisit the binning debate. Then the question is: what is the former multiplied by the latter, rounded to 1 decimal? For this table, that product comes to 7.9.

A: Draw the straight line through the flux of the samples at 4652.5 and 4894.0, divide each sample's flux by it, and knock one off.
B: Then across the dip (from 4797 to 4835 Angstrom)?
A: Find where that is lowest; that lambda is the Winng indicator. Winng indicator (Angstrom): 4816.0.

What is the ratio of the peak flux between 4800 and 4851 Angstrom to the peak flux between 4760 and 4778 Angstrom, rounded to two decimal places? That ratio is 0.97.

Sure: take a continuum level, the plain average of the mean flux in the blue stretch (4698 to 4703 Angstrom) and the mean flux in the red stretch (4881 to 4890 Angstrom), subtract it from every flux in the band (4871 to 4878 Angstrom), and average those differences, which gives -0.060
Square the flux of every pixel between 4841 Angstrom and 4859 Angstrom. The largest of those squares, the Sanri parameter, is 1.19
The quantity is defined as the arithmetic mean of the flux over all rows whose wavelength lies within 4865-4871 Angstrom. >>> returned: 0.99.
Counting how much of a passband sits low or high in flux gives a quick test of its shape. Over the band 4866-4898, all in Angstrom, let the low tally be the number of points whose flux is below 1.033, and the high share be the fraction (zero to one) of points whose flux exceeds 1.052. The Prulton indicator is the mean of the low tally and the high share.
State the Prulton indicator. 6.2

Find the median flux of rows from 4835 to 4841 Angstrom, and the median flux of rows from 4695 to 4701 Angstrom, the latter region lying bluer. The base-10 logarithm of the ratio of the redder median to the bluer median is -0.03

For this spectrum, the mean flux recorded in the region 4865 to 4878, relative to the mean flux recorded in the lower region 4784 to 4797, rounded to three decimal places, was 0.971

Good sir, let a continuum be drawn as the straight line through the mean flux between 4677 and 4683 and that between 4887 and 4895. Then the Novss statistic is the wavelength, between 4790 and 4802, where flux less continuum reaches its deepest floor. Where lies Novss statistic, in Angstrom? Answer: 4792.0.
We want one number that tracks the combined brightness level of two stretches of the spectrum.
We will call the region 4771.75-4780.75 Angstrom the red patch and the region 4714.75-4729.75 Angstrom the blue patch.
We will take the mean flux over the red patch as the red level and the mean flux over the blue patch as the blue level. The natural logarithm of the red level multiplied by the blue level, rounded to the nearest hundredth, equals 0.11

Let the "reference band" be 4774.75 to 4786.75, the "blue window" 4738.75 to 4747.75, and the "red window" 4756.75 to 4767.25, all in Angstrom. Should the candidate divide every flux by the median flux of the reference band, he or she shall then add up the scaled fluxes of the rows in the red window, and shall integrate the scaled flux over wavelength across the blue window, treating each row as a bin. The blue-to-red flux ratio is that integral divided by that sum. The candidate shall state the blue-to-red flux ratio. 1.3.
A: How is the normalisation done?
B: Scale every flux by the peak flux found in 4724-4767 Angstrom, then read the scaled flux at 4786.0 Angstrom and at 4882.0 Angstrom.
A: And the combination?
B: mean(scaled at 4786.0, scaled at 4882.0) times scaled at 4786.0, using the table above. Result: 0.914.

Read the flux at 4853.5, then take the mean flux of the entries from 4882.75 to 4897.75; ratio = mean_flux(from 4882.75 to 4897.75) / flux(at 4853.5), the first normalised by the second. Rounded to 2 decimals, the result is 1.04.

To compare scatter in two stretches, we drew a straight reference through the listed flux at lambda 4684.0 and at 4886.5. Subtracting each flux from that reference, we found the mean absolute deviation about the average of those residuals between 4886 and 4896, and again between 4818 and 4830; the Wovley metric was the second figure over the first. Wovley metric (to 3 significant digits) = 1.16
